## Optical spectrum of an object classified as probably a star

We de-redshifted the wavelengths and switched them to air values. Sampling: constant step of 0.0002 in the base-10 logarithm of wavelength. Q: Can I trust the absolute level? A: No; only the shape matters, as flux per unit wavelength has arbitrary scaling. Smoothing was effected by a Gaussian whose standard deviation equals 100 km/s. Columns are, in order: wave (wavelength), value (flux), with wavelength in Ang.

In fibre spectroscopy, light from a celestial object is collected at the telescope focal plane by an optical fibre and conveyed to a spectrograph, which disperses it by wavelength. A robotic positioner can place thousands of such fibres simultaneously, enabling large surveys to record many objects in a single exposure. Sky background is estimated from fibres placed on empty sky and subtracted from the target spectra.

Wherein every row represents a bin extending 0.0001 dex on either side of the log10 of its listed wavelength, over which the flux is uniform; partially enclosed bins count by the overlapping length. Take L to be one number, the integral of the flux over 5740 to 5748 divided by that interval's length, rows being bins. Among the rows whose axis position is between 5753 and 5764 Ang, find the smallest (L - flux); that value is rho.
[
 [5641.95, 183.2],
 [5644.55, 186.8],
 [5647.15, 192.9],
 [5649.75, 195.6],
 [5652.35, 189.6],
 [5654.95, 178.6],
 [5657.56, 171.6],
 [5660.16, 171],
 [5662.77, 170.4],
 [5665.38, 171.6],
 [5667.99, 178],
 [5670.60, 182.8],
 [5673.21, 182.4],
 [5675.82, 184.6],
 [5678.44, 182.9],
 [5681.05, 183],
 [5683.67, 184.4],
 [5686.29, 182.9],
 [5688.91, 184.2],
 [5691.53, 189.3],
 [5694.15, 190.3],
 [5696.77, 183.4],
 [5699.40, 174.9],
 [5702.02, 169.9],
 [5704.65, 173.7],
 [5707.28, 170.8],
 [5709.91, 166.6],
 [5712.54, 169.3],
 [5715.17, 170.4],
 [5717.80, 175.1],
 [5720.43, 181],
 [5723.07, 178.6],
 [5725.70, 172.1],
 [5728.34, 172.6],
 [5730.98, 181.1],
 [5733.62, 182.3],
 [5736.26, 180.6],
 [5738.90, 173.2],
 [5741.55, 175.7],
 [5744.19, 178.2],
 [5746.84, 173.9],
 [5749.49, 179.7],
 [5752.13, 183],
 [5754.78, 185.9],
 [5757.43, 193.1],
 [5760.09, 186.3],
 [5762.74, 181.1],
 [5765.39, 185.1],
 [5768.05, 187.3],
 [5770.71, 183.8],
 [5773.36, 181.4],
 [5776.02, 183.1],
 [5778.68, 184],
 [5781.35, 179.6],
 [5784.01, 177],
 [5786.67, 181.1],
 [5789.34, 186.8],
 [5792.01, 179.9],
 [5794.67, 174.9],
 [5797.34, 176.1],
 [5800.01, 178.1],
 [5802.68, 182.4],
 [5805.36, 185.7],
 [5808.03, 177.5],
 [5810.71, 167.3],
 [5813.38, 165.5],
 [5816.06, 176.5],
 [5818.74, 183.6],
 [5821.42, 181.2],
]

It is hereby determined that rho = -17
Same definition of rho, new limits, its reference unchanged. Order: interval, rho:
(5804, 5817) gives -10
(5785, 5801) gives -11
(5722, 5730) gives -3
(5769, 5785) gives -8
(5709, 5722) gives -5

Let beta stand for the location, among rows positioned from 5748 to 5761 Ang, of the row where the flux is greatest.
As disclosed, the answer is 5757.43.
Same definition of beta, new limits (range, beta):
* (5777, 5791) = 5789.34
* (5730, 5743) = 5733.62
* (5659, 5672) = 5670.60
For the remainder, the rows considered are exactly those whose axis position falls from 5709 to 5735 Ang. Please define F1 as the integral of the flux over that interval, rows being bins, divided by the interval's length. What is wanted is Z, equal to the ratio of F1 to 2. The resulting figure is 87.5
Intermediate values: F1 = 175.1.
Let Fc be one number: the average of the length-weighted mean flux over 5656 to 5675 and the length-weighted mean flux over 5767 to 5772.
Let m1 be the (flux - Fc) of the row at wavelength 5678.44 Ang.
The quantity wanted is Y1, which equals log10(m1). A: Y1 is 0.4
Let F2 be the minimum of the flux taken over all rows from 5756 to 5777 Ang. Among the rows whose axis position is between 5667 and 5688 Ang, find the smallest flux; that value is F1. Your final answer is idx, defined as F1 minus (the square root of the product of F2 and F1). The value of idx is -1.5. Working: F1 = 178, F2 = 181.1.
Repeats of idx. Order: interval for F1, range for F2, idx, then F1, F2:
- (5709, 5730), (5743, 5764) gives -3.6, 166.6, 173.9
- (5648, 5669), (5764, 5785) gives -3.3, 170.4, 177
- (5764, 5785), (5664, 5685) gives 2.7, 177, 171.6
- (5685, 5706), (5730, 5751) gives -1.6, 169.9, 173.2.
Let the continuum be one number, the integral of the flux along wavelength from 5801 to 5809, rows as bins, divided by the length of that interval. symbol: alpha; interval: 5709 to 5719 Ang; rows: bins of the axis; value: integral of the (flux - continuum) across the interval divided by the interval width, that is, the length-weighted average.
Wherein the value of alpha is -11.4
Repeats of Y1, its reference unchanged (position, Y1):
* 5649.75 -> 1.2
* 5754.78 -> 0.7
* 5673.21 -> 0.3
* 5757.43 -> 1.1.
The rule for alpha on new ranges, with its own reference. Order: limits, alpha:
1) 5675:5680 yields 1.8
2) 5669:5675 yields 0.7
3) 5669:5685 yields 1.4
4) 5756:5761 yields 8.0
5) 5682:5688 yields 1.8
